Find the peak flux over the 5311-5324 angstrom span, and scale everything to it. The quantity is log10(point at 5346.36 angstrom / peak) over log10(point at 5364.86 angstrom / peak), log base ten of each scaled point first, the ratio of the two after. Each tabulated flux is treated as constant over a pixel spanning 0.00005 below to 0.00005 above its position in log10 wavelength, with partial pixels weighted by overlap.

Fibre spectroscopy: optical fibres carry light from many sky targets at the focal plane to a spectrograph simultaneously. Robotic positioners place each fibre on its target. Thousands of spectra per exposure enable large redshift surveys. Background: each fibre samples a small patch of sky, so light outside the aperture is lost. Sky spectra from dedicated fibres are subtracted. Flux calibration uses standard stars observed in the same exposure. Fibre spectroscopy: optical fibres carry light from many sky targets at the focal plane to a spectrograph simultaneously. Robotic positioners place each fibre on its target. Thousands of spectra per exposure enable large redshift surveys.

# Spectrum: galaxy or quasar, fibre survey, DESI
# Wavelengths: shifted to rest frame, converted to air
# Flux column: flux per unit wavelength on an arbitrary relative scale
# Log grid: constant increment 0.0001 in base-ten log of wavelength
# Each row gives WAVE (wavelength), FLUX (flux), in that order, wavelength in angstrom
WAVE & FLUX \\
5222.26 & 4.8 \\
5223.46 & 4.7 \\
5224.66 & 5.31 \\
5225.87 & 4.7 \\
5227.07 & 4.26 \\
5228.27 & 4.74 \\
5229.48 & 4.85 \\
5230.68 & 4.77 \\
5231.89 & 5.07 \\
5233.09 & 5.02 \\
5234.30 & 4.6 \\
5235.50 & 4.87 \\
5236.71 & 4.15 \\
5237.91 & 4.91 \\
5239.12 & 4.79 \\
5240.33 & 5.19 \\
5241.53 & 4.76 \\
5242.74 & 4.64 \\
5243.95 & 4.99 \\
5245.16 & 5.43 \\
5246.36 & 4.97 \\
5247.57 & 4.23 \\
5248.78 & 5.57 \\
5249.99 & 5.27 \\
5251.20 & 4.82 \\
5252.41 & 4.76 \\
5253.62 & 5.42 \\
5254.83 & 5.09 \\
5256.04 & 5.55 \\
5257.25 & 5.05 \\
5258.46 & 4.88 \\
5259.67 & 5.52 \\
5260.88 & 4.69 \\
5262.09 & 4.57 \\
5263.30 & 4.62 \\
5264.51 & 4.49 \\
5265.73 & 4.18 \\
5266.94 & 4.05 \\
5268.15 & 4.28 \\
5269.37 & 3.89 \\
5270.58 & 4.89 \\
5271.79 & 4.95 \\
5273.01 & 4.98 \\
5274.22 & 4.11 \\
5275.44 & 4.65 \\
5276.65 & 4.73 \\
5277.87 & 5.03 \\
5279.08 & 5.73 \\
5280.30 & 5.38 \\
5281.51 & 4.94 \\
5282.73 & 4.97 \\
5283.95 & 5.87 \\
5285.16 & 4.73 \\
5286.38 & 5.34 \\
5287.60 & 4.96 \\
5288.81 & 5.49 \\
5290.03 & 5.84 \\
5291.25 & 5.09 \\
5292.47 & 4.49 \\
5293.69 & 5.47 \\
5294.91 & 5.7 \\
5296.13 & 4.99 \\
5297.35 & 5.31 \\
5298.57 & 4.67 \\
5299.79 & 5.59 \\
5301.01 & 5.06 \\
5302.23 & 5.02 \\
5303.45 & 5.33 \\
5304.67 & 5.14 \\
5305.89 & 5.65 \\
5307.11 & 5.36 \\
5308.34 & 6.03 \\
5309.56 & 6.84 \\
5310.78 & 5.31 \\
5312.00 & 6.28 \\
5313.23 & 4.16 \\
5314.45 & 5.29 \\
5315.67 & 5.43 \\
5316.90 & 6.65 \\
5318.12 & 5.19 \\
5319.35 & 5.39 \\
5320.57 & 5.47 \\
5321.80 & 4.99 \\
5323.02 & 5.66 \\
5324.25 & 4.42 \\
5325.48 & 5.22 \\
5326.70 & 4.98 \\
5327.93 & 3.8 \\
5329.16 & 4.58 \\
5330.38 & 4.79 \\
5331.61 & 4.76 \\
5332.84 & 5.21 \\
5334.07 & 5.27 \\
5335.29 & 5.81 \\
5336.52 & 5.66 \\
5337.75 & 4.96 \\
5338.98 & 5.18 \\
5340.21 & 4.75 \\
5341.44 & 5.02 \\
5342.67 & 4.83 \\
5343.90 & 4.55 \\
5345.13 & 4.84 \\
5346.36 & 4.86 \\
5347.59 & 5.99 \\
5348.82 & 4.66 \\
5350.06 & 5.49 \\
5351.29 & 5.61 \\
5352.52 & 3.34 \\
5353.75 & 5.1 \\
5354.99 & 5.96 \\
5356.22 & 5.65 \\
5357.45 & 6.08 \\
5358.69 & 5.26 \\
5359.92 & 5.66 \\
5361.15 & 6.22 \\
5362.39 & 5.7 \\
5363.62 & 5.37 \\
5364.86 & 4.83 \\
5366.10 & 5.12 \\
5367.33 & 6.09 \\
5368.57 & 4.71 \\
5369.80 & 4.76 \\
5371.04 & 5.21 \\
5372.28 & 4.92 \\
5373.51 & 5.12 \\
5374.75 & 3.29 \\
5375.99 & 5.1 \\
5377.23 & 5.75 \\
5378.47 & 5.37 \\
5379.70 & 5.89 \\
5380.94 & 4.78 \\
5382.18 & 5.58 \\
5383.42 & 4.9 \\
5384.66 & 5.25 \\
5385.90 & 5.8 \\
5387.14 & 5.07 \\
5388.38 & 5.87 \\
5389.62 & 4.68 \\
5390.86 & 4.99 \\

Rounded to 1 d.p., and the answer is 1.0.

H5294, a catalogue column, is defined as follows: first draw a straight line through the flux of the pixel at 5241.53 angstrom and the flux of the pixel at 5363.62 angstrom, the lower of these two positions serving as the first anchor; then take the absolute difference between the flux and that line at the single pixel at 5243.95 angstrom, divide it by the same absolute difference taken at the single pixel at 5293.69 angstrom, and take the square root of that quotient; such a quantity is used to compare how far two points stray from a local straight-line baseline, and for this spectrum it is 0.70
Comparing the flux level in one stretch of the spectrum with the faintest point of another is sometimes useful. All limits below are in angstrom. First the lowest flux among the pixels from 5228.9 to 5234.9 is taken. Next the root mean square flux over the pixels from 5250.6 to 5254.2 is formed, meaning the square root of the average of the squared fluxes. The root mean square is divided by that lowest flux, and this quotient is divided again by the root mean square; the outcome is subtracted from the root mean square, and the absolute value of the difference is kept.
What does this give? 4.79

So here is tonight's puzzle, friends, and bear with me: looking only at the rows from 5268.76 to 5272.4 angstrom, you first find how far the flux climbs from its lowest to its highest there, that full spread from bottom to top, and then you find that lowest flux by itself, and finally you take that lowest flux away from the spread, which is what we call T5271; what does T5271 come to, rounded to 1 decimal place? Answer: -2.8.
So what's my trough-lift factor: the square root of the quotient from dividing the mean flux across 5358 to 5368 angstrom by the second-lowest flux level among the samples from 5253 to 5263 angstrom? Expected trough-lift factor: 1.09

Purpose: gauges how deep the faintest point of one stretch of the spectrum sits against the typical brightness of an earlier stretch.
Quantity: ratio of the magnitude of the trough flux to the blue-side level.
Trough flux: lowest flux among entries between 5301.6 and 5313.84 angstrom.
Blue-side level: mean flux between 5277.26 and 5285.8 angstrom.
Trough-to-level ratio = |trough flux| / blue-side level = 0.79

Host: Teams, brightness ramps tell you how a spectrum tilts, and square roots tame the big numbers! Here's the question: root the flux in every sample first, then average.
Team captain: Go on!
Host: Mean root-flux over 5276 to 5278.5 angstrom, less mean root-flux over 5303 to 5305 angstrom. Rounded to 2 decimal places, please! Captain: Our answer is -0.08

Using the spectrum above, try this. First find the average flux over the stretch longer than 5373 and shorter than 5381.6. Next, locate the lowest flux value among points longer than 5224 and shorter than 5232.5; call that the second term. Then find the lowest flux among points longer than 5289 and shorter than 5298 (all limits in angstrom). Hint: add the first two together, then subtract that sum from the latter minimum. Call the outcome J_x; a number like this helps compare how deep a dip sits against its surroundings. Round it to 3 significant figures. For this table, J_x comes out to -4.81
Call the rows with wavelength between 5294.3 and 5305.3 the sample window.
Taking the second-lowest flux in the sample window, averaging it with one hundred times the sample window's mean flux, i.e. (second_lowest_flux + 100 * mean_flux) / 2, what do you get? 263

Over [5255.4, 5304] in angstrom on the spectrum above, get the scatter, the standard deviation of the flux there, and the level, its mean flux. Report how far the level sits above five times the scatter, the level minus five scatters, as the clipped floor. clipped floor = 2.5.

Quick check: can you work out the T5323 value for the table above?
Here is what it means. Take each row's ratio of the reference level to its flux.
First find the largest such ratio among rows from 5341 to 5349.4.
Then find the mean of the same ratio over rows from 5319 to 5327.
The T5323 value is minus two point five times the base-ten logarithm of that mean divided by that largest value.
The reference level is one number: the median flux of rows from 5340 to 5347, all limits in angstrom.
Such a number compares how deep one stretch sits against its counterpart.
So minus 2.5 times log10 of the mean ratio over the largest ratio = 0.13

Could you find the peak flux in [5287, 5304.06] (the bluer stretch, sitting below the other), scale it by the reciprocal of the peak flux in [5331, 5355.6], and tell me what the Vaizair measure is 0.97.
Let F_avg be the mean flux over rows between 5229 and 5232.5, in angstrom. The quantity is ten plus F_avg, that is 14.9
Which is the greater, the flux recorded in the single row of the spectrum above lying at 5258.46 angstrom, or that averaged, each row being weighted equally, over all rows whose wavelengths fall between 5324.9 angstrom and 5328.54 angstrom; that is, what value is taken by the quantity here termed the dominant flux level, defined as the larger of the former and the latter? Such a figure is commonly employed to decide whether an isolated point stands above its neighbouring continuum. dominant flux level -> 4.9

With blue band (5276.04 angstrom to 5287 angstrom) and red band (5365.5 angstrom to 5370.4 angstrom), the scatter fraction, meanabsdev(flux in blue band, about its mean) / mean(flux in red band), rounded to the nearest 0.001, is 0.067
